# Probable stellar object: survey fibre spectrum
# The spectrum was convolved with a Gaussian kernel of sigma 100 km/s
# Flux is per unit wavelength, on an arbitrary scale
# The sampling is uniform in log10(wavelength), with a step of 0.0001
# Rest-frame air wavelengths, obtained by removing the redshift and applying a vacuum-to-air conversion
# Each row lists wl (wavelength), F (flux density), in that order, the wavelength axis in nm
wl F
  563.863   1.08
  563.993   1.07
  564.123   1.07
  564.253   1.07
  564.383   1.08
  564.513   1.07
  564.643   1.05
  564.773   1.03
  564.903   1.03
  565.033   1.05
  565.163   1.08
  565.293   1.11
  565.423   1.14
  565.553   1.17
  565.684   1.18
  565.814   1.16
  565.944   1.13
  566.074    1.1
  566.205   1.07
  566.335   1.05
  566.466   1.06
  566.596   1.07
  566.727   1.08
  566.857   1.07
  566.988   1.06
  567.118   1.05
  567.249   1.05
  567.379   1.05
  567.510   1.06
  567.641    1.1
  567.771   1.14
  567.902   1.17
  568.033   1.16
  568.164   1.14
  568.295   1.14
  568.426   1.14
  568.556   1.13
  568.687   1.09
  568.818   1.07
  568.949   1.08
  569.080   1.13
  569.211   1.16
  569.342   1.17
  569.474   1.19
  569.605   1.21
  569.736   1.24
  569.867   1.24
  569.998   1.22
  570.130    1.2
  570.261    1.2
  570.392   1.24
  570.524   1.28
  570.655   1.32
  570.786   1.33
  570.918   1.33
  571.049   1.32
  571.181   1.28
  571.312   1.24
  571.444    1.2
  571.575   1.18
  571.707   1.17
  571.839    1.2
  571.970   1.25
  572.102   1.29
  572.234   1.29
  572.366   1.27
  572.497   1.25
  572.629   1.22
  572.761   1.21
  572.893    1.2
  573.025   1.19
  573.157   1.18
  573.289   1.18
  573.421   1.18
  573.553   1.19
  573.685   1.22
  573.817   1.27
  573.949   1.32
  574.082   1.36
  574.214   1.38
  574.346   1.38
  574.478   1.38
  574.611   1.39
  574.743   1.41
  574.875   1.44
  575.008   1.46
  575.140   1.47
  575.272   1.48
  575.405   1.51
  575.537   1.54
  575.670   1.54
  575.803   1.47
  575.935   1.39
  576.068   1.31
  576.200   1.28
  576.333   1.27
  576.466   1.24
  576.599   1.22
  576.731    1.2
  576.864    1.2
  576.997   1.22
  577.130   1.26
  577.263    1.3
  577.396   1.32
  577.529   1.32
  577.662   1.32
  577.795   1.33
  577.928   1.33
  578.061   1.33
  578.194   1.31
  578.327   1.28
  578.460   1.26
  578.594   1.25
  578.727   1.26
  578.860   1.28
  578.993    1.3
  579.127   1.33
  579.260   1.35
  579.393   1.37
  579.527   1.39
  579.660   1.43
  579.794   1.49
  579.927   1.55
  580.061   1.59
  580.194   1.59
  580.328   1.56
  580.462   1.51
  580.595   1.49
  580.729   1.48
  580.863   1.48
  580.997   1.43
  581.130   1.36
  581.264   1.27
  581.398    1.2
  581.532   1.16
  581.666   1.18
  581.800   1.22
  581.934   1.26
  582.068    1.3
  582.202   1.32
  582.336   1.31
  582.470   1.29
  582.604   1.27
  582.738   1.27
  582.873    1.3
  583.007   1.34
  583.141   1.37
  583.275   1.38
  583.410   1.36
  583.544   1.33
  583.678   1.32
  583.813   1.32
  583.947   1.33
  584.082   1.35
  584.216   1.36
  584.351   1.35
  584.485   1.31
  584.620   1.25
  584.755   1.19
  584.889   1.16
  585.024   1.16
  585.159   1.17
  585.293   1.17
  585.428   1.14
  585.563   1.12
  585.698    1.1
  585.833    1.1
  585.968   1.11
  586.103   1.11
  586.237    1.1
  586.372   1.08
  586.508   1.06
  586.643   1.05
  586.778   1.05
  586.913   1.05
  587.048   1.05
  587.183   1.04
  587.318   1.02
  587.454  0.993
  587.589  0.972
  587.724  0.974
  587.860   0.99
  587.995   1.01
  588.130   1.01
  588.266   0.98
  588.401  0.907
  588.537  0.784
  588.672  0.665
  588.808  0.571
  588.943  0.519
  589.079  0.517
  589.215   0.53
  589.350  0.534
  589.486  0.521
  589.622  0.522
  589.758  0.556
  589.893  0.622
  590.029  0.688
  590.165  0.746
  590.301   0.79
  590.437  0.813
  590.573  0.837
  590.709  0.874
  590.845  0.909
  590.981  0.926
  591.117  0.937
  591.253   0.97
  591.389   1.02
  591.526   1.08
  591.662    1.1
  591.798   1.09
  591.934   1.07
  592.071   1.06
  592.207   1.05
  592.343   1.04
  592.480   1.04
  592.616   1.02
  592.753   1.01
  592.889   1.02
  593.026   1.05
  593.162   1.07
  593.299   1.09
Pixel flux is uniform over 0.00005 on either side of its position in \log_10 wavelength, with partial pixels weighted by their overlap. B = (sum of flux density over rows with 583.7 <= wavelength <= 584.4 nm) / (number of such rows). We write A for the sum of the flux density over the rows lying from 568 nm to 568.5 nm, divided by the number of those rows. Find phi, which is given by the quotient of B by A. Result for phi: 1.17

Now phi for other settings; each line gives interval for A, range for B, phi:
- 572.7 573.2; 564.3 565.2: 0.88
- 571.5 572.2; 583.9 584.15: 1.10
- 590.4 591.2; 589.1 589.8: 0.60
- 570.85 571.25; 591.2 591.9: 0.80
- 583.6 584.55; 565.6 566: 0.87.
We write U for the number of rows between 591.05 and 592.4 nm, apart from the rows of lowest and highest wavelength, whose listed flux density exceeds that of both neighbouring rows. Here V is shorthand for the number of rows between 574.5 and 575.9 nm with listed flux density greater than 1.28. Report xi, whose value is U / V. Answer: 0.10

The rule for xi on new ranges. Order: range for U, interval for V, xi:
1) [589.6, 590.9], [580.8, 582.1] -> 0.00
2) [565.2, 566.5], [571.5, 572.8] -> 0.50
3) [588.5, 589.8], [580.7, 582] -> 0.25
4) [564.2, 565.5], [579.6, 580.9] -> 0.10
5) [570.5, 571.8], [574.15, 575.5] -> 0.00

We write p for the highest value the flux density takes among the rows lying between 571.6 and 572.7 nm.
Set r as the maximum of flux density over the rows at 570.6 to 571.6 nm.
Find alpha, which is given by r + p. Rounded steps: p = 1.29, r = 1.33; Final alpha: 2.62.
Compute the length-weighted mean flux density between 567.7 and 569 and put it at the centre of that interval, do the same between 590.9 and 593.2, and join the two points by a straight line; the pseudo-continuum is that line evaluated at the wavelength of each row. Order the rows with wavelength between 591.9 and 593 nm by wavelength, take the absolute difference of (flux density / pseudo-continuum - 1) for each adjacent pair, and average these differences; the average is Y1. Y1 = 0.009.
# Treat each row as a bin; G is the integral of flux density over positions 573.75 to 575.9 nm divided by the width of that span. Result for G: 1.42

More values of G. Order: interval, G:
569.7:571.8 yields 1.25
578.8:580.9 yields 1.45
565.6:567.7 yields 1.08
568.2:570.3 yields 1.16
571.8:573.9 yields 1.23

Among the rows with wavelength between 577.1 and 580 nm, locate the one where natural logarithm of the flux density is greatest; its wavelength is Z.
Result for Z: 579.927 nm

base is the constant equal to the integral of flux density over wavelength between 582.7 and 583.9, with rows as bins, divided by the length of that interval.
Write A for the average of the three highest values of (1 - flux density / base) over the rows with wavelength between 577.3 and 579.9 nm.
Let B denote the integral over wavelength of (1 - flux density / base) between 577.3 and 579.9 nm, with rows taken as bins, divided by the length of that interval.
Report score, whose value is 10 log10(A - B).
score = -12.5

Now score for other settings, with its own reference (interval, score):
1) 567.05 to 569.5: -13.1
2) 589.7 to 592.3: -6.7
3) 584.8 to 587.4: -13.4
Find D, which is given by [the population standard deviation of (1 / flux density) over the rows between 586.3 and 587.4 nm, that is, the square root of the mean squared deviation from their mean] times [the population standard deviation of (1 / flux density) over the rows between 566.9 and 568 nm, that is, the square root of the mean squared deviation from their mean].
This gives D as 0.0005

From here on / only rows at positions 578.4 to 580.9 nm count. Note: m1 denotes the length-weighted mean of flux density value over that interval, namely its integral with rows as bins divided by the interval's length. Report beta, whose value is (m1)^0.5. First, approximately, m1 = 1.42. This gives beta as 1.191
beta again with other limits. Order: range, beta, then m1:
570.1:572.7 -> 1.120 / 1.25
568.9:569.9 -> 1.085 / 1.18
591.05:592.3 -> 1.021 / 1.04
